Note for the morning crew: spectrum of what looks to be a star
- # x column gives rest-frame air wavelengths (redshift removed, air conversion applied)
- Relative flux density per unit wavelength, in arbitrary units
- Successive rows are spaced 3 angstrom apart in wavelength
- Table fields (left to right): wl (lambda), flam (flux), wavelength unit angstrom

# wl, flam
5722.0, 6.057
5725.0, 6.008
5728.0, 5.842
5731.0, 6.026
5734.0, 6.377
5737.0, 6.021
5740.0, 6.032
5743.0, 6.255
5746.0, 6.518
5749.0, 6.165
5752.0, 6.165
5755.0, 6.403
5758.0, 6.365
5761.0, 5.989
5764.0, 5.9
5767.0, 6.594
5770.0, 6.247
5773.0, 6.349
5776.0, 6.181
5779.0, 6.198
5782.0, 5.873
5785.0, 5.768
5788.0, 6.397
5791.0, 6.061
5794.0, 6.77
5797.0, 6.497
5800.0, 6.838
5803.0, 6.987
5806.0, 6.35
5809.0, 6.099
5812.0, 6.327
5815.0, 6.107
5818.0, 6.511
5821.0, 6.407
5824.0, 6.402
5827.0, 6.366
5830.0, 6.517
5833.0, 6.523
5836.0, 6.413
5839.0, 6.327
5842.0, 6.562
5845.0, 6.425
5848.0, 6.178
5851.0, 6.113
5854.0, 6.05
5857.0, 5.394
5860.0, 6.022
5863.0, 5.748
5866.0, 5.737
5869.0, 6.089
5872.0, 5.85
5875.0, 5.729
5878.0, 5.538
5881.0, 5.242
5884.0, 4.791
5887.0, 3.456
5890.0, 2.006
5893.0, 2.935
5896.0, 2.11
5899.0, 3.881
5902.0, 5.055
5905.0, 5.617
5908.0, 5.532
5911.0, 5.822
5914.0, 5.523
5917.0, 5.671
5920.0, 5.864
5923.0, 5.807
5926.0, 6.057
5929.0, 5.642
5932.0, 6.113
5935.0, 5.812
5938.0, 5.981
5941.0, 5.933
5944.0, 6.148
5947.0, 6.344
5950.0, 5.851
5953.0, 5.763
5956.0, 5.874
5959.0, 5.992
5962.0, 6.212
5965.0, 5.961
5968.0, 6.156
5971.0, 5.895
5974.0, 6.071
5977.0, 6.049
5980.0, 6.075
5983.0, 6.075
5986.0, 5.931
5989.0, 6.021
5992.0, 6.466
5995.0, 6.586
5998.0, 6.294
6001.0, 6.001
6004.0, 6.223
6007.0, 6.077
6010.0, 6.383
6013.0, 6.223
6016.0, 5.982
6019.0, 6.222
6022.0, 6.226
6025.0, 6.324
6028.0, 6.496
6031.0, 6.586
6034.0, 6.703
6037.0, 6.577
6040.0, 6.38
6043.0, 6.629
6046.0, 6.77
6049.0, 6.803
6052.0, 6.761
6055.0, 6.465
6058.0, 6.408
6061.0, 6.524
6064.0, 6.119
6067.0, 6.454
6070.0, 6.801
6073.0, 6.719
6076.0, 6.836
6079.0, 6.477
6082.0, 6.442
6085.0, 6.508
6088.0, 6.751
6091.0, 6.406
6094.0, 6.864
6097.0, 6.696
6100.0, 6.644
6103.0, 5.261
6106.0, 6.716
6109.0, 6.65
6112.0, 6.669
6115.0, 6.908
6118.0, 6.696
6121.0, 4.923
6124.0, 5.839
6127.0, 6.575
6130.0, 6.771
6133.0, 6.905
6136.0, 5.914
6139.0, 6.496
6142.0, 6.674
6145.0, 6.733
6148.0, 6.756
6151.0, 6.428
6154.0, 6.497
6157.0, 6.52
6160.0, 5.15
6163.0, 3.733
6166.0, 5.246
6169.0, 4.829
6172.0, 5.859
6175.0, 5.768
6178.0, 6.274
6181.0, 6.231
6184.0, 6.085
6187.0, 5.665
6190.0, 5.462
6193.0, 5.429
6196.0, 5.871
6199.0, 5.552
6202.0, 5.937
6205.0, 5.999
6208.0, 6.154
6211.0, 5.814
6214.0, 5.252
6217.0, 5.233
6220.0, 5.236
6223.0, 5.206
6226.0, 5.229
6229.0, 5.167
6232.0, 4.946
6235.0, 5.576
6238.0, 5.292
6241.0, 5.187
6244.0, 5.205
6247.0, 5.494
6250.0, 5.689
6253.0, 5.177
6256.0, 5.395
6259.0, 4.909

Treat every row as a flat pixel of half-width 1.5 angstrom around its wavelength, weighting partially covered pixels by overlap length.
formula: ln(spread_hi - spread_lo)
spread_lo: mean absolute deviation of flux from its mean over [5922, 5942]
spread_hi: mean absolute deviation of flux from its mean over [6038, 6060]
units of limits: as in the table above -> -3.6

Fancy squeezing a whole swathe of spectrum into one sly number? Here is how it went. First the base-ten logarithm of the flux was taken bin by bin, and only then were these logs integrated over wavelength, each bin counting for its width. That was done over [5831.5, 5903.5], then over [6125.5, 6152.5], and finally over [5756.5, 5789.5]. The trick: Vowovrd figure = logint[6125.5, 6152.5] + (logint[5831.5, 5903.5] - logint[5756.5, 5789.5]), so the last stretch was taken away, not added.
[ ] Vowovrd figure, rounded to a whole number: 46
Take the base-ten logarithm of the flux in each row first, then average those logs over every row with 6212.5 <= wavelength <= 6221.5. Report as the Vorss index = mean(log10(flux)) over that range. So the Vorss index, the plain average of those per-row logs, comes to 0.719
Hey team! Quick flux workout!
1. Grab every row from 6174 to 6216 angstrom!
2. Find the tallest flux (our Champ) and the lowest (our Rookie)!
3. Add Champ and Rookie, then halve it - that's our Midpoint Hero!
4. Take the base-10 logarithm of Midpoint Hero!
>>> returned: 0.76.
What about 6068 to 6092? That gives 0.82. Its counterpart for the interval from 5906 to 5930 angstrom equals 0.76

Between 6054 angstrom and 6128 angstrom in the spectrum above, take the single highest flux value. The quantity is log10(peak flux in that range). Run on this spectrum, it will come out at 0.839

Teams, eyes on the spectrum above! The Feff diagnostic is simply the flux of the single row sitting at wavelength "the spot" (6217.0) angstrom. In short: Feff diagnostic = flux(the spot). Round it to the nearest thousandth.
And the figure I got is 5.233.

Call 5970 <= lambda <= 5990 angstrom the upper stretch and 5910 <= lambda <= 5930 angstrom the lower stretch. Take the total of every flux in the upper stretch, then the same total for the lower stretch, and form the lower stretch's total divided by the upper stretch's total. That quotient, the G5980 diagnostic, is 0.96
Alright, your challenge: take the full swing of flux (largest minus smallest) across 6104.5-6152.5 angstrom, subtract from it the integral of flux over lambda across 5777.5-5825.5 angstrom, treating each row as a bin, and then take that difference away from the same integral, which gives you 608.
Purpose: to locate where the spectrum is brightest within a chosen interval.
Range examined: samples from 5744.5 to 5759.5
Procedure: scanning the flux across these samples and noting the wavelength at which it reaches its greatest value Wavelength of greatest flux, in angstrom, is 5746.0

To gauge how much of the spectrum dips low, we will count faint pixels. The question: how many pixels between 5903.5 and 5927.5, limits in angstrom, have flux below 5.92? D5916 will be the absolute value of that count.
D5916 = 7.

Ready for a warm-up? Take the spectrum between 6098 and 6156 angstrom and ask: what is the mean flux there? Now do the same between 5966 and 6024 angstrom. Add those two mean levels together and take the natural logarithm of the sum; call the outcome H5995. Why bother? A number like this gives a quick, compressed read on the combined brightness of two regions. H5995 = 2.53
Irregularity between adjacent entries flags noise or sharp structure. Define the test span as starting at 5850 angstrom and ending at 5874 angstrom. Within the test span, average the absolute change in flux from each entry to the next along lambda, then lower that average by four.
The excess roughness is -3.68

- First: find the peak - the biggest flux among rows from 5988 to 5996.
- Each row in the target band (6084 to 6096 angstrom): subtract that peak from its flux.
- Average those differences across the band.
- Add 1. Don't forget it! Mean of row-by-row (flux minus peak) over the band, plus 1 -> 1.05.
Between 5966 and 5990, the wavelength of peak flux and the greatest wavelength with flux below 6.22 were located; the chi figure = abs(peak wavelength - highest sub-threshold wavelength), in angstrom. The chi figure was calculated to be 21 angstrom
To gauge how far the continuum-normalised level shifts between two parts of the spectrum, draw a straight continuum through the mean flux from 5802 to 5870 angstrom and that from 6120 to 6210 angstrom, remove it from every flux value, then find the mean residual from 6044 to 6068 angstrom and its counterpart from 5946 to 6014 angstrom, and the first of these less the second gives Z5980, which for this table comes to 0.50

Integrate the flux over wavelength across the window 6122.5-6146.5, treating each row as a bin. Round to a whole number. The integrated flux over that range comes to 156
